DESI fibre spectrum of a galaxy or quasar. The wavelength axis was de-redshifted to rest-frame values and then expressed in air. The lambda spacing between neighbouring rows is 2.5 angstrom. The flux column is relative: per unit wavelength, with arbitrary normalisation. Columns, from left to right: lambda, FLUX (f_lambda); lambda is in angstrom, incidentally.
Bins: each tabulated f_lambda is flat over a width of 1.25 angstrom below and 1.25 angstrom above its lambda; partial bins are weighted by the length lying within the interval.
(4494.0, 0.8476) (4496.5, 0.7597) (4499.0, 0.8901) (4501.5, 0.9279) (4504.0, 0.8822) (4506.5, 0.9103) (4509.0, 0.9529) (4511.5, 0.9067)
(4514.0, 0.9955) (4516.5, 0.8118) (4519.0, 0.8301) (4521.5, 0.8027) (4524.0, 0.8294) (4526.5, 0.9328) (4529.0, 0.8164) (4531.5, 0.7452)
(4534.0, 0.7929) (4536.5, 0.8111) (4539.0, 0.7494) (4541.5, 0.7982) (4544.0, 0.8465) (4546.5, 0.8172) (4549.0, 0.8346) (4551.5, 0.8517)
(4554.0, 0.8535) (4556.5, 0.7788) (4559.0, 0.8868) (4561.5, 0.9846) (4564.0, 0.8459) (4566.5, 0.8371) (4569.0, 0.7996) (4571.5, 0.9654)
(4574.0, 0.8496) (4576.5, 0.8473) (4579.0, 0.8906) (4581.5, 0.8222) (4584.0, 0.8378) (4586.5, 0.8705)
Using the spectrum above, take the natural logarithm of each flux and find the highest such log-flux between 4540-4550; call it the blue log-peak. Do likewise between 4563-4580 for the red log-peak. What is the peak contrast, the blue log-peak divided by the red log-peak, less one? 3.7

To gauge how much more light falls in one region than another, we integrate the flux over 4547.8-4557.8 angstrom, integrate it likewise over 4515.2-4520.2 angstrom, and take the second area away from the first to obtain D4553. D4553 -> 4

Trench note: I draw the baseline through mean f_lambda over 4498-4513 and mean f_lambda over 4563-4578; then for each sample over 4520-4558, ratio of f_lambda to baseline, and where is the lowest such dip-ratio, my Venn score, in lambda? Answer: 4531.5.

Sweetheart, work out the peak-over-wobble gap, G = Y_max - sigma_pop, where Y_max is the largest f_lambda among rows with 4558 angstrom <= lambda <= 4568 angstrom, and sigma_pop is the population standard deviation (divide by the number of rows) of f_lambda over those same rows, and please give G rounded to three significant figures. 0.926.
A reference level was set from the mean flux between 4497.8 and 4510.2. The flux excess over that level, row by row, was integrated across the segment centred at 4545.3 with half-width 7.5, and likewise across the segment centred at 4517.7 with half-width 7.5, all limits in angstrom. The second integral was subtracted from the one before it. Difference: -0.7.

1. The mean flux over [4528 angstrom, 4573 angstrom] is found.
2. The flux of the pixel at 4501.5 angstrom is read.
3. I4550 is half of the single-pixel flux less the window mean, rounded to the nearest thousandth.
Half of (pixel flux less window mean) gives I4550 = 0.047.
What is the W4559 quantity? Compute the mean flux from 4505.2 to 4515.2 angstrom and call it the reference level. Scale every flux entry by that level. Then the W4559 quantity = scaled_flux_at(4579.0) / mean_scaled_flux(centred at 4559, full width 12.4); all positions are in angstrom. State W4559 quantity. 1.02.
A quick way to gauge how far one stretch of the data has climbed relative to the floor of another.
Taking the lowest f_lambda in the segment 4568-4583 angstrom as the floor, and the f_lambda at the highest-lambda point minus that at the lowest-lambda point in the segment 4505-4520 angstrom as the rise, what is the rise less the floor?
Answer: -0.88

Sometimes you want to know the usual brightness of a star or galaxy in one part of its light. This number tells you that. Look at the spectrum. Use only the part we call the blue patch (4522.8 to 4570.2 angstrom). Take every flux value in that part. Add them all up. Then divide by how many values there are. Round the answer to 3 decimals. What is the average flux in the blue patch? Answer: 0.832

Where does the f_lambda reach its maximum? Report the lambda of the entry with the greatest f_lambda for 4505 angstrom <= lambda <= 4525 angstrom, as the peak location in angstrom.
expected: 4514.0 angstrom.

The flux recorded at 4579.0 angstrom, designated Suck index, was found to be 0.8906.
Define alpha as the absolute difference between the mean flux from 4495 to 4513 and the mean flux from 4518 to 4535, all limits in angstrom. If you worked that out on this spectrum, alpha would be 0.069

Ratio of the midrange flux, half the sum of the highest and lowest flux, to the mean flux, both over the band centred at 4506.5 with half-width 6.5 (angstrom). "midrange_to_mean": 1.00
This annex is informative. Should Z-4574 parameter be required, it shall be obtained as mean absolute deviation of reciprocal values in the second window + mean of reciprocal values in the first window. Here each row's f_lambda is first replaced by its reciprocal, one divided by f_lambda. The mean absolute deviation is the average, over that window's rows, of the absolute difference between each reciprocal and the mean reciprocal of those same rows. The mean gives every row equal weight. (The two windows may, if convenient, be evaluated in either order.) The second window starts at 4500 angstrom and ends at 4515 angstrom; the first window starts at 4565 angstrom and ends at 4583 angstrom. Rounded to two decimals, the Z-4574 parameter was 1.20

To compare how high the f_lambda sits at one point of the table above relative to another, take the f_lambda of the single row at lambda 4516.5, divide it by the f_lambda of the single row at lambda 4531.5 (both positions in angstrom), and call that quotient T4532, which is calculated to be 1.09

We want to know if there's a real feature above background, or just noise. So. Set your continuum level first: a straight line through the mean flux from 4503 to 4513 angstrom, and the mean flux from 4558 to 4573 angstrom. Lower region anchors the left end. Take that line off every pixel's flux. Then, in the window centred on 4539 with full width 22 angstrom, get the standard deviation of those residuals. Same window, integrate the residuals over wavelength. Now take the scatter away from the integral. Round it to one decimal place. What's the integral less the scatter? -2.2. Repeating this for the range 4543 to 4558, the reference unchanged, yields -1.0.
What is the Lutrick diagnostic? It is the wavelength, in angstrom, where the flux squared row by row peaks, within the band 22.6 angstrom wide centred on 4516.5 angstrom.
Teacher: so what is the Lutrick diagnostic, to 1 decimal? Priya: 4514.0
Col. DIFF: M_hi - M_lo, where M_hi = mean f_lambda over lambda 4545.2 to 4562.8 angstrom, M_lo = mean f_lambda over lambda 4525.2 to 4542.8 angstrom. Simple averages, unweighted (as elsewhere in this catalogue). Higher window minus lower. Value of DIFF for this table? 0.05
